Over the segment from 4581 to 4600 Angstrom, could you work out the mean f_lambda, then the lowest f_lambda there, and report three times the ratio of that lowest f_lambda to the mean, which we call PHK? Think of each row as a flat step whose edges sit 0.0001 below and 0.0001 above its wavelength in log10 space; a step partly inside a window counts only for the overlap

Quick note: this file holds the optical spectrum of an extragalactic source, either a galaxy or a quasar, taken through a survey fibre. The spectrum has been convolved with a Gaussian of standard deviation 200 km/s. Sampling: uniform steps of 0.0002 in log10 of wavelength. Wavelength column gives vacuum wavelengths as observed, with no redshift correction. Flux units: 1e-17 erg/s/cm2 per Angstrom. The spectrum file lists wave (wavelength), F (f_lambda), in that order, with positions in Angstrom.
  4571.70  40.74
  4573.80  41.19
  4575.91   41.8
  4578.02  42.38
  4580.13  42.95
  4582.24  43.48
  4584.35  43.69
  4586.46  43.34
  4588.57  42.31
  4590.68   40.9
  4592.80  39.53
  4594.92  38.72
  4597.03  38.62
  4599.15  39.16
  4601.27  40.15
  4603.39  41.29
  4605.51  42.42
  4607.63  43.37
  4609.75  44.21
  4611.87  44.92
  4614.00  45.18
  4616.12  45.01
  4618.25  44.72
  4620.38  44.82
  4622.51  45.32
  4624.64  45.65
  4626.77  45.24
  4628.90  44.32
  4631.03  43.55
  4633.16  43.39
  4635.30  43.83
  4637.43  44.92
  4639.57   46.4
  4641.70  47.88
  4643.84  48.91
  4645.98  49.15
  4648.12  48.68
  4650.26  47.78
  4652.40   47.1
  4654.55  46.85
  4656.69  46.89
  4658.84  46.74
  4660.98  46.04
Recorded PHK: 2.82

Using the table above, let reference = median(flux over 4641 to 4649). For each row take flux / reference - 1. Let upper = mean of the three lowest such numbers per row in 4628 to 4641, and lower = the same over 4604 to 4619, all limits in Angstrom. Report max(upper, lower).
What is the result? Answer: -0.107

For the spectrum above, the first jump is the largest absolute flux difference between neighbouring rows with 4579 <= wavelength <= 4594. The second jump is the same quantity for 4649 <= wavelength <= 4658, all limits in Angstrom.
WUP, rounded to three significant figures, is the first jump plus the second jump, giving 2.09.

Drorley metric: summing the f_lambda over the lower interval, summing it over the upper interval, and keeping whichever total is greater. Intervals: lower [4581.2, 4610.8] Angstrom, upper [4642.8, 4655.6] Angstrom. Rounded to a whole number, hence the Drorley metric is 581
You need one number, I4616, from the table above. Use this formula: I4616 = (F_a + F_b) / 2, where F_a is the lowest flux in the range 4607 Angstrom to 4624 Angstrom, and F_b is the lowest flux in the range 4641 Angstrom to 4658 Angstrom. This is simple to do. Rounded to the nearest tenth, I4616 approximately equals 45.1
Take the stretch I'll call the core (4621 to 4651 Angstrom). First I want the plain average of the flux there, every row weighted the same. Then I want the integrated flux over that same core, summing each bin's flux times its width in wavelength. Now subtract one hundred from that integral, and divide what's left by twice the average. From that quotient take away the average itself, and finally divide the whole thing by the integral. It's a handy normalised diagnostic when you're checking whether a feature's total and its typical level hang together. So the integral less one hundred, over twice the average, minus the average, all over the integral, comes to -0.02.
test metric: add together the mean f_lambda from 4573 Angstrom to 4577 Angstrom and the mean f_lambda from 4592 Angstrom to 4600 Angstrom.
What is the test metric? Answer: 80.5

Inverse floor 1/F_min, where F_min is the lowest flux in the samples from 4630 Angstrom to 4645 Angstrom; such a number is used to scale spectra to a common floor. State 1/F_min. 0.0230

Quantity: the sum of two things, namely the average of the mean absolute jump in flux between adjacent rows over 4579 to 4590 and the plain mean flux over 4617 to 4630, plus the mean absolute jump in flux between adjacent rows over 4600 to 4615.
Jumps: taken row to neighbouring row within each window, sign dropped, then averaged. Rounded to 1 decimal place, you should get 23.6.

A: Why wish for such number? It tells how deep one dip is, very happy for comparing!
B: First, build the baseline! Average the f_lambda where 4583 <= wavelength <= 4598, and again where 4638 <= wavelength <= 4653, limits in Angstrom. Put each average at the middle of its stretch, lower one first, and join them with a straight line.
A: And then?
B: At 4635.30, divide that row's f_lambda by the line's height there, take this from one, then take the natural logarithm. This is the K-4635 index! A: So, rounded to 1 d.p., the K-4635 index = -2.8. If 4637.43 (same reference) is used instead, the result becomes -3.2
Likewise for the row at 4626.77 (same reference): -4.9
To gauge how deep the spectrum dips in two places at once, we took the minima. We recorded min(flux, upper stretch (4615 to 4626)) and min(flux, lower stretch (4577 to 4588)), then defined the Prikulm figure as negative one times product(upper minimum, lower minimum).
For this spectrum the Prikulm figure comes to -1895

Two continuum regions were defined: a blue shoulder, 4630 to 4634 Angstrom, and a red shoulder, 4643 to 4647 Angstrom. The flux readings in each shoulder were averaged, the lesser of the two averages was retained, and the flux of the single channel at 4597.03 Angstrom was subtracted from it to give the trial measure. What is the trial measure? 5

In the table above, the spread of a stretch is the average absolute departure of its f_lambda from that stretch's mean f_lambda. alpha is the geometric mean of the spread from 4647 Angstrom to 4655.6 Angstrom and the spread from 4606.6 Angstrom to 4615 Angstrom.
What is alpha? 0.63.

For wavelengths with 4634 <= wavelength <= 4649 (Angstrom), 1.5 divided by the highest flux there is 0.0305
